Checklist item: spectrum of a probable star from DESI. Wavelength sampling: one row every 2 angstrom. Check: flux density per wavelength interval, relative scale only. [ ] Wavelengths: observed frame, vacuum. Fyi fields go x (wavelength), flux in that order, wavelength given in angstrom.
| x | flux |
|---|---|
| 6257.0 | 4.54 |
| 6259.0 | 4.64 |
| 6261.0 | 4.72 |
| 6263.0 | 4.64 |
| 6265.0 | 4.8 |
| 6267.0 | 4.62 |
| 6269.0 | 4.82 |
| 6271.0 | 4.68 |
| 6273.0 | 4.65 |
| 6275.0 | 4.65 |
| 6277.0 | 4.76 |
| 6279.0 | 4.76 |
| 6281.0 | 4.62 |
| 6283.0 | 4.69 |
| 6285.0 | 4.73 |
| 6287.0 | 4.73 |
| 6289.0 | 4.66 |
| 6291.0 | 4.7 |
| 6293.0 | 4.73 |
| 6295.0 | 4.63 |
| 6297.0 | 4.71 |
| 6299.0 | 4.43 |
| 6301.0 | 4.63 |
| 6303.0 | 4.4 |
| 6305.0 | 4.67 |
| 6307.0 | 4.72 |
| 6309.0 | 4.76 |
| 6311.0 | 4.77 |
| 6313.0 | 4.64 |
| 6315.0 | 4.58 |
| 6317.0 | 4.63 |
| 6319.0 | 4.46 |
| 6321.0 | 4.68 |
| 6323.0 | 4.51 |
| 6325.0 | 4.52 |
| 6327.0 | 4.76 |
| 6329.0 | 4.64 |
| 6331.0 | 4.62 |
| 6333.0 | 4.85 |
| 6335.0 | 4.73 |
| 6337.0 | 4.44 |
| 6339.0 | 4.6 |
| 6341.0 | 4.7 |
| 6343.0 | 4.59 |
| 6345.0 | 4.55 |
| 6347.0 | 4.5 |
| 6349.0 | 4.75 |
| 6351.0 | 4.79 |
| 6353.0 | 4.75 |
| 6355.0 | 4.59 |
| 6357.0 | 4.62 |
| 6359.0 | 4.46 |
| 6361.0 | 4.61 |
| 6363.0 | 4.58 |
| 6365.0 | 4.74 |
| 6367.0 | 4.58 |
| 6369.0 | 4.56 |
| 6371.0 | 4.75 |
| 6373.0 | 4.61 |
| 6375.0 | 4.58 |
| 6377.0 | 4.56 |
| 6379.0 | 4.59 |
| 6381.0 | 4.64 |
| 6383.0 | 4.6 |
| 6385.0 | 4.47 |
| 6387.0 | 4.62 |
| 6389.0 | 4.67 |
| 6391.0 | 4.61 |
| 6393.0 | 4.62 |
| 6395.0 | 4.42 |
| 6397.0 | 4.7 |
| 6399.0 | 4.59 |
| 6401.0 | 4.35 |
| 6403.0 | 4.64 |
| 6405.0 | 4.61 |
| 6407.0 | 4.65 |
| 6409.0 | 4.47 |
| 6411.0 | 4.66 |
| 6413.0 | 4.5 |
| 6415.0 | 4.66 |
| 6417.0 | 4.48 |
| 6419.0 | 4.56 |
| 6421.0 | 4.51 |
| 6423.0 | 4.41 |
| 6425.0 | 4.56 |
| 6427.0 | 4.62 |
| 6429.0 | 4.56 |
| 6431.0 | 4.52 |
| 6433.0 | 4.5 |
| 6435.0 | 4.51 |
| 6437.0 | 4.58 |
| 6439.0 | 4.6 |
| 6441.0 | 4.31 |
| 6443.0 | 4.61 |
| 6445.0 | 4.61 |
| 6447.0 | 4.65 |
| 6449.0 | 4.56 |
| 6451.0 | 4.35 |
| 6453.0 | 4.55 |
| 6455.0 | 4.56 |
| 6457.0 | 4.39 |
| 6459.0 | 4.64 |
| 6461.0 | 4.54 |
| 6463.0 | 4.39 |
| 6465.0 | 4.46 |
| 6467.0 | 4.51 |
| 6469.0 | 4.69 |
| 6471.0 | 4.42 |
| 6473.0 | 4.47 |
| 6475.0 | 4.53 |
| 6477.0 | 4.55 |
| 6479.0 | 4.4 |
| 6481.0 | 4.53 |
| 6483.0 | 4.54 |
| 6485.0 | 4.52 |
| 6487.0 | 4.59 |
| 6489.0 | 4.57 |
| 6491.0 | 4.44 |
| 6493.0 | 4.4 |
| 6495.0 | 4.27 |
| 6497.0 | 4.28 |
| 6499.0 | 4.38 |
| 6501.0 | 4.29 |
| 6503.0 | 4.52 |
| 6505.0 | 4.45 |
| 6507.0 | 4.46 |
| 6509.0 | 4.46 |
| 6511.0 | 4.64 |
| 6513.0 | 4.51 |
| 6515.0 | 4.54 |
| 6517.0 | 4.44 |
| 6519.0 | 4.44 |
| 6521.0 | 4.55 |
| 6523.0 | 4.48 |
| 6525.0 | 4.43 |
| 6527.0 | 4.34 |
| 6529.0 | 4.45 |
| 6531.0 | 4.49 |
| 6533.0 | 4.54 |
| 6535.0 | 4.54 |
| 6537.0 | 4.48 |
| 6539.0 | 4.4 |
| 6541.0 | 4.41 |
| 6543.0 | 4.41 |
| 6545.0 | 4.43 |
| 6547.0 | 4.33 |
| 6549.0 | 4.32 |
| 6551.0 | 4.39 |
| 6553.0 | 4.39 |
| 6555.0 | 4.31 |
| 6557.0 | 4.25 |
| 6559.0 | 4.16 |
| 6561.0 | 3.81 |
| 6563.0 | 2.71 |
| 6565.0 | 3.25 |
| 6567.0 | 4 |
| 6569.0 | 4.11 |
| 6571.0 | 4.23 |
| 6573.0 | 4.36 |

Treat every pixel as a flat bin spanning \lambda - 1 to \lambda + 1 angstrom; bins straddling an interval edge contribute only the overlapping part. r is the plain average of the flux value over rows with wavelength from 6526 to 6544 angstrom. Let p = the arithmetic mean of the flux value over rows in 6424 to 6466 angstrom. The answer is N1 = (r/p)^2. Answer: 0.97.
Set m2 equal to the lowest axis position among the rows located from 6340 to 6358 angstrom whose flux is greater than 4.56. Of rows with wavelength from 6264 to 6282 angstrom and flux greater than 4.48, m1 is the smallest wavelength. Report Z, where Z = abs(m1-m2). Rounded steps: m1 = 6265.0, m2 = 6341.0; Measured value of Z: 76 angstrom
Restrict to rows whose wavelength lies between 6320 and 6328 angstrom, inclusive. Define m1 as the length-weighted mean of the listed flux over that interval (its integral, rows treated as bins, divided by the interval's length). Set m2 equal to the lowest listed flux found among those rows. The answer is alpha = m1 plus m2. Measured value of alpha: 9.1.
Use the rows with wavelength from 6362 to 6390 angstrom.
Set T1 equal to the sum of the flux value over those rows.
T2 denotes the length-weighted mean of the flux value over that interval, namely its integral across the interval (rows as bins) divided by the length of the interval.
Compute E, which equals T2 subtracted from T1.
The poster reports 60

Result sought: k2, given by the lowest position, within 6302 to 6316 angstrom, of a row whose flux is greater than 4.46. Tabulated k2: 6305.0 angstrom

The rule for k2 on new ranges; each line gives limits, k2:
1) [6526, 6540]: 6531.0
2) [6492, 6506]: 6503.0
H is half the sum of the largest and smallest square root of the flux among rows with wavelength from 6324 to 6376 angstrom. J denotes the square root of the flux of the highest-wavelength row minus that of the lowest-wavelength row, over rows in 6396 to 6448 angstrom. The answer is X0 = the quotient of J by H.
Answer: -0.005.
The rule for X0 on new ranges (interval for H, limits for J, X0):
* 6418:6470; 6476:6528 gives -0.023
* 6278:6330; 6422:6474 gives 0.007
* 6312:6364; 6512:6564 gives -0.222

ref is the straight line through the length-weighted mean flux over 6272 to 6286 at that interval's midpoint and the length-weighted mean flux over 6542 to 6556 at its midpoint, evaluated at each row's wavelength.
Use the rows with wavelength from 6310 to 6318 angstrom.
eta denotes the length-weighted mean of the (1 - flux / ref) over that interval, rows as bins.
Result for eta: -0.001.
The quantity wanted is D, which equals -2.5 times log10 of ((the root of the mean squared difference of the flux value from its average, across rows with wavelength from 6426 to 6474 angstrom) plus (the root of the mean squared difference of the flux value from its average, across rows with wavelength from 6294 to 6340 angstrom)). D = 1.67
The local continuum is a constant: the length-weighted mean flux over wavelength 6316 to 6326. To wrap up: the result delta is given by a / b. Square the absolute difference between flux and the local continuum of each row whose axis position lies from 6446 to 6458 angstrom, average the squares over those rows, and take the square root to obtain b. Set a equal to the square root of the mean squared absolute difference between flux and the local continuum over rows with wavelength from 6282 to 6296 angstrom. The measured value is 1.2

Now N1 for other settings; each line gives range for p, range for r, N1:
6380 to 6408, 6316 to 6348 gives 1.01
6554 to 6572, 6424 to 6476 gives 1.37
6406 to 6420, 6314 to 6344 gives 1.02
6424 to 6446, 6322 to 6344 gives 1.04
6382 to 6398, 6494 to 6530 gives 0.94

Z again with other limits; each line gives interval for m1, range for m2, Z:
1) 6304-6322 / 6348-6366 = 44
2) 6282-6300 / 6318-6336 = 38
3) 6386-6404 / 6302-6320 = 82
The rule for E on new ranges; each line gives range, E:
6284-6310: 56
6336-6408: 161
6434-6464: 63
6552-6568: 27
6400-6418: 36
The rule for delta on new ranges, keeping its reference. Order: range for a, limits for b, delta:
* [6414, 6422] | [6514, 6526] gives 0.7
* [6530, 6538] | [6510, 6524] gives 0.7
